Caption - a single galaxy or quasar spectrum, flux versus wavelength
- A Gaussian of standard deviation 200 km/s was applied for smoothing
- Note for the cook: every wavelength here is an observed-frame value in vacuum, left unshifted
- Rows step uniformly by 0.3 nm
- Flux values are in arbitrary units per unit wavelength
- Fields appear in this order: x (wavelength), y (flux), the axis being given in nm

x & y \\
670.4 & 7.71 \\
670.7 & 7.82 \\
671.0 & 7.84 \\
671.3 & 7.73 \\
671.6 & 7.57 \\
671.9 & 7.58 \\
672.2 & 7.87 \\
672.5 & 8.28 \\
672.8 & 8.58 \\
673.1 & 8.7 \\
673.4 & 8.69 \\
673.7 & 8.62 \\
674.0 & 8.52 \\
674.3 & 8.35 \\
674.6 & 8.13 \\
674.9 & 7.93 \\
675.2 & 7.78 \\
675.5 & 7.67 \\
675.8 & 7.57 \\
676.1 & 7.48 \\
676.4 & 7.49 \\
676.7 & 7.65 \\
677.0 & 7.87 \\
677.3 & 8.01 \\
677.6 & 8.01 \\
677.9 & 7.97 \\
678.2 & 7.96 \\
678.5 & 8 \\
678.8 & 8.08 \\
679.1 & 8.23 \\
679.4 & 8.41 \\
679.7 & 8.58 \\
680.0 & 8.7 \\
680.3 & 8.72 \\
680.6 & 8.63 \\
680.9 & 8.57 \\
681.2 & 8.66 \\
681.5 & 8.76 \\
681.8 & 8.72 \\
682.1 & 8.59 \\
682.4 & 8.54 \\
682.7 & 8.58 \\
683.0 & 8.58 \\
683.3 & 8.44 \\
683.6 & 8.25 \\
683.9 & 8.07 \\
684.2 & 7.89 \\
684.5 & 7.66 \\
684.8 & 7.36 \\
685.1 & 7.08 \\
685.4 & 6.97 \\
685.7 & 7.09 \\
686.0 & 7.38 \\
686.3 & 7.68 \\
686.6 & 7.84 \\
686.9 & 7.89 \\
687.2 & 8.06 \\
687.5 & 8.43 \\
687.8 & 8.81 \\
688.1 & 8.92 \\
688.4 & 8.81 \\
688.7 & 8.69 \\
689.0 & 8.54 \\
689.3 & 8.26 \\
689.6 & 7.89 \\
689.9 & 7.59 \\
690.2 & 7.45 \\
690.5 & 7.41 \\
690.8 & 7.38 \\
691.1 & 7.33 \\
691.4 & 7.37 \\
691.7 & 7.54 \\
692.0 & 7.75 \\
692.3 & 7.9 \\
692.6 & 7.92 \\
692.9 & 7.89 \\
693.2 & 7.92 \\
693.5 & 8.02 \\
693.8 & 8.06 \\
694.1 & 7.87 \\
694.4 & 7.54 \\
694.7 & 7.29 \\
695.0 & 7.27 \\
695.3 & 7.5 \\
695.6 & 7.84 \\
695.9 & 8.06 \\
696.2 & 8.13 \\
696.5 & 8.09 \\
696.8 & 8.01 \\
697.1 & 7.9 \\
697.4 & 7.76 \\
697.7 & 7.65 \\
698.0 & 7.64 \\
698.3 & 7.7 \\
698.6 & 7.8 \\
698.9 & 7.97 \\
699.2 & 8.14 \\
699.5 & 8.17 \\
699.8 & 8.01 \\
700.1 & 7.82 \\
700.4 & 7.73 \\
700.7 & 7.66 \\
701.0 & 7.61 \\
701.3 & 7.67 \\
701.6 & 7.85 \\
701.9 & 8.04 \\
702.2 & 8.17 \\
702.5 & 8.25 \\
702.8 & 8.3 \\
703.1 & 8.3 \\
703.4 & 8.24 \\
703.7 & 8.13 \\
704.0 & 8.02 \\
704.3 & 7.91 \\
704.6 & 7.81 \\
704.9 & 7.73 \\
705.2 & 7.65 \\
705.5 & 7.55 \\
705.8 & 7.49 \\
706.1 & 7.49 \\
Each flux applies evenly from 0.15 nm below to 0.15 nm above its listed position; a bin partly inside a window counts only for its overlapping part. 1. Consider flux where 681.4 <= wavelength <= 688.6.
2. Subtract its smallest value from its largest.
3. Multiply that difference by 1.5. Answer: 2.9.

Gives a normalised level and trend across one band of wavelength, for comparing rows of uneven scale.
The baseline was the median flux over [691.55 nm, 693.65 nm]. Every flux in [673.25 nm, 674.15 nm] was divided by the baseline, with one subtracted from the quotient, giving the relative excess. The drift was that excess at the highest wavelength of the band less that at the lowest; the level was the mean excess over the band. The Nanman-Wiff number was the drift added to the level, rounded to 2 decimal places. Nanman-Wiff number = 0.07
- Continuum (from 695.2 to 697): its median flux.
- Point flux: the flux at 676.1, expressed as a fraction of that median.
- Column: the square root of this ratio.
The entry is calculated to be 0.96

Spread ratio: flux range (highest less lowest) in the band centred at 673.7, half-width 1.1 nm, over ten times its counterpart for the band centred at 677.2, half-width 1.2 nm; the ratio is 0.11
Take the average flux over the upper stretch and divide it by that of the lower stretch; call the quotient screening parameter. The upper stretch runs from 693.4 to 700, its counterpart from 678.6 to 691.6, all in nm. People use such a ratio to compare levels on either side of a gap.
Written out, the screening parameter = 0.966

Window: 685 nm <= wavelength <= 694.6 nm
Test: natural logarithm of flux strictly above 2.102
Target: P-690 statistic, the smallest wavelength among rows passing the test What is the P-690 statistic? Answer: 687.5 nm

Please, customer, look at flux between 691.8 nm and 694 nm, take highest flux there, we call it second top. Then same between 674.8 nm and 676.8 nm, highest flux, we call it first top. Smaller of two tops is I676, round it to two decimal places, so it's 7.93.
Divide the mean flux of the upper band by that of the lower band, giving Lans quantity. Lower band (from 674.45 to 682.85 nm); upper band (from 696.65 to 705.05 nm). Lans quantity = 0.97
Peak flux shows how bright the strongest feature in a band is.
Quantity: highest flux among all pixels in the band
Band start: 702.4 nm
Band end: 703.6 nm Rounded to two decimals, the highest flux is 8.30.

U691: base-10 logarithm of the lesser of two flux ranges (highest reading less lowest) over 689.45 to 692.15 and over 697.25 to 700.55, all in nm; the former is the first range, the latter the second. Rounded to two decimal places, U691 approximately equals -0.28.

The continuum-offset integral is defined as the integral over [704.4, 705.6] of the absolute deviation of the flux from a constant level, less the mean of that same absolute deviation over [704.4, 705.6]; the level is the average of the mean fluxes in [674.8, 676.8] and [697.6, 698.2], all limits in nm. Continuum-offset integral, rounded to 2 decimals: 0.02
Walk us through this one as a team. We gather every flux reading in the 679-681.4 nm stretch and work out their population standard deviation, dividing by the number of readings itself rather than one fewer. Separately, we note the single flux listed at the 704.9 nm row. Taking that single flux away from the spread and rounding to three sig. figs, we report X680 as -7.58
